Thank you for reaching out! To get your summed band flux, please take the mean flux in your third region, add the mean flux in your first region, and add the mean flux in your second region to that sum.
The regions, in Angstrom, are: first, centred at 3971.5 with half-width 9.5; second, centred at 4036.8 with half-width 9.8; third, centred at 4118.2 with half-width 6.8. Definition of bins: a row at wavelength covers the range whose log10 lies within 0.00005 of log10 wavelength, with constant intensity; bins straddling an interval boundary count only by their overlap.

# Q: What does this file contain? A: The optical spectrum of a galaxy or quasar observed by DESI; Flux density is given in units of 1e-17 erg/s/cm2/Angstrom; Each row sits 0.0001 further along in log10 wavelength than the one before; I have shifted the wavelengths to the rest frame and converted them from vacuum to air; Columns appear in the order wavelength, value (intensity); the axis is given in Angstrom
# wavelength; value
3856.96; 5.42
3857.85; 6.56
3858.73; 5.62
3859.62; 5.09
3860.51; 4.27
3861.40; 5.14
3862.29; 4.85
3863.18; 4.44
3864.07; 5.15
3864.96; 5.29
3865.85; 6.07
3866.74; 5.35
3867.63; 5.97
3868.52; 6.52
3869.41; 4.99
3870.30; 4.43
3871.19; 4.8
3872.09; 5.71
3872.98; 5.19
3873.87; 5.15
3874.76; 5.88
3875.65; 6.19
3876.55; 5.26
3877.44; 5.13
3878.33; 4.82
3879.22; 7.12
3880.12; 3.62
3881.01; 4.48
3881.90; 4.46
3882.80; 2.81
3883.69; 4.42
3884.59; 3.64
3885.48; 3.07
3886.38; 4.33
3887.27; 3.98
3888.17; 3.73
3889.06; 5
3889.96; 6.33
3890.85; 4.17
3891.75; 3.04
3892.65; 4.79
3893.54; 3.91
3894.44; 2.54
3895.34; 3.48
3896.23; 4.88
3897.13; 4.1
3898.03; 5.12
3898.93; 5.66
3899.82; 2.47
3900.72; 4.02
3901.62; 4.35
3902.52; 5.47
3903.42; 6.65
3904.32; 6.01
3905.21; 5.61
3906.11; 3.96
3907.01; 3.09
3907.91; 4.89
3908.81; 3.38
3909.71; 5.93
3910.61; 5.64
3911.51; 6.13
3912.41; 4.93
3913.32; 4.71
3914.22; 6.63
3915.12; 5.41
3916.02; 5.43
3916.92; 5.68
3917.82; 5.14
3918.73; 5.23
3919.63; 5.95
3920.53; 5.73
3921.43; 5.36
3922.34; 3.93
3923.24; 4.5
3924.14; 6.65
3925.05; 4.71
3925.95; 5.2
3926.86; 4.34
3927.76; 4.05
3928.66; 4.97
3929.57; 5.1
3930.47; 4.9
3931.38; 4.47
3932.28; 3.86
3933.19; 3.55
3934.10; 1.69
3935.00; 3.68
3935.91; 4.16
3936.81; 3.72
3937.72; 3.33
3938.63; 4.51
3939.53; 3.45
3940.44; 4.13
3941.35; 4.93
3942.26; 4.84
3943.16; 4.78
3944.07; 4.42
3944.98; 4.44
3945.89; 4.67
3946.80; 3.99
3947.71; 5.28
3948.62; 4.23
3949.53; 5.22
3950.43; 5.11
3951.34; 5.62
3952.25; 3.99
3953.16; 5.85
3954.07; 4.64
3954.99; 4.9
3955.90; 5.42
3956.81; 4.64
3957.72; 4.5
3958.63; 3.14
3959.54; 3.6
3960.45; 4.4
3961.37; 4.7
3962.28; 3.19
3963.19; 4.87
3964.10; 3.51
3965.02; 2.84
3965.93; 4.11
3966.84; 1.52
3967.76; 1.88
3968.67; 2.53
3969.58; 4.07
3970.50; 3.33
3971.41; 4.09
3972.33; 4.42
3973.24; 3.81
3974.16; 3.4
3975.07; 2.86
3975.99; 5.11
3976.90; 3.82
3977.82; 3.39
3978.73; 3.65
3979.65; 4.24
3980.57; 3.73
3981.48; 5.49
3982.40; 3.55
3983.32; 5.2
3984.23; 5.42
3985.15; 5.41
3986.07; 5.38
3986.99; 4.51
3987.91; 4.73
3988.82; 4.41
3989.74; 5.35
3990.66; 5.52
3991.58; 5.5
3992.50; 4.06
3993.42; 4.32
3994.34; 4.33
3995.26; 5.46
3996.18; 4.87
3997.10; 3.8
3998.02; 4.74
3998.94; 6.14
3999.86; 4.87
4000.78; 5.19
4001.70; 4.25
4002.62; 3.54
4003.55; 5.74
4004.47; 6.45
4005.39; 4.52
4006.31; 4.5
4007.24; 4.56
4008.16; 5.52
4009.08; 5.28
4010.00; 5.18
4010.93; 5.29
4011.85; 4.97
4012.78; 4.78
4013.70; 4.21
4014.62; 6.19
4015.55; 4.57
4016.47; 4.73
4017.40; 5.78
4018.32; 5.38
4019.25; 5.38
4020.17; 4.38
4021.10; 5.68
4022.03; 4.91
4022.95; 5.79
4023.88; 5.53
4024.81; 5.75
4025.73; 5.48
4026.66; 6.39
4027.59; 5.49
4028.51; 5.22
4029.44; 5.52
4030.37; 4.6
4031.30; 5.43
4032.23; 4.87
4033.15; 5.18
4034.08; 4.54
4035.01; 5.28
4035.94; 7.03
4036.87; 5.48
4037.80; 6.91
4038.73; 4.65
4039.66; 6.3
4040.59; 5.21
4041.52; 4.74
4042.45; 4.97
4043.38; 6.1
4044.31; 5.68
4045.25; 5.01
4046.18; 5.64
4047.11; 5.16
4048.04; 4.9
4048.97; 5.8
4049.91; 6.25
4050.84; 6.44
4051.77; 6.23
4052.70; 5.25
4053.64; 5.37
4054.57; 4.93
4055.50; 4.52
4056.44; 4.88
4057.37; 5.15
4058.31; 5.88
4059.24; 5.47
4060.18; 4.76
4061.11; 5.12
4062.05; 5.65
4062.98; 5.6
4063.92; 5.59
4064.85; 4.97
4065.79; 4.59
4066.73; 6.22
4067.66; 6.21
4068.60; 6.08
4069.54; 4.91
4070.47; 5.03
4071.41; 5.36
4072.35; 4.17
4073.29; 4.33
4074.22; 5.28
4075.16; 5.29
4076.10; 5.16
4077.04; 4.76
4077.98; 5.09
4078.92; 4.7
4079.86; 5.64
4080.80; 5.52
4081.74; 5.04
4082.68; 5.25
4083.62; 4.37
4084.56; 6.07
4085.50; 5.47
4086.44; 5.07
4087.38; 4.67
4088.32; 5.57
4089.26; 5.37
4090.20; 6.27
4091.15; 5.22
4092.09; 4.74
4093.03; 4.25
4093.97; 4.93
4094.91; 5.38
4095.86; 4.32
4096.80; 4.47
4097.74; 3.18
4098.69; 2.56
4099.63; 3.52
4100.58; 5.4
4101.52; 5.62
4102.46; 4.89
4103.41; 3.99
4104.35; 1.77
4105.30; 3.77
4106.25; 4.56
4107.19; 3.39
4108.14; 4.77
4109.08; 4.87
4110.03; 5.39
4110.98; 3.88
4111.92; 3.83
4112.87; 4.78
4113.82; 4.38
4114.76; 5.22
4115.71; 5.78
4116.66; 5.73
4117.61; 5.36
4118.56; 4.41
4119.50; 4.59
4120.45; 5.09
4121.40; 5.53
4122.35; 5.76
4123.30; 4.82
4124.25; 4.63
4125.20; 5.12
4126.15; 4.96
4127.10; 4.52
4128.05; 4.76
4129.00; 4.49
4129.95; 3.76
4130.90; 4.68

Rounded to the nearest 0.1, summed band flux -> 14.0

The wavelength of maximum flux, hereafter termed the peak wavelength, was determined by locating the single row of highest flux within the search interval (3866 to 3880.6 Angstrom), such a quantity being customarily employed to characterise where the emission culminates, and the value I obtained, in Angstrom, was 3879.22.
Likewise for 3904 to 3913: 3911.51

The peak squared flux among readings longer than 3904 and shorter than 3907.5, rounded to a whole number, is 36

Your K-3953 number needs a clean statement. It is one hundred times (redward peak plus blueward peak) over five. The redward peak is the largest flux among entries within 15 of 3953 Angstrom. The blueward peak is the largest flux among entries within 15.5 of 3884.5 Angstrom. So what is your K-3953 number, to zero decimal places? 259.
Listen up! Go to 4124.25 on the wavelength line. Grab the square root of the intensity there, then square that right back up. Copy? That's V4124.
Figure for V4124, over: 4.6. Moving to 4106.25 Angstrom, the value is 4.6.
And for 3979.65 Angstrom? 4.2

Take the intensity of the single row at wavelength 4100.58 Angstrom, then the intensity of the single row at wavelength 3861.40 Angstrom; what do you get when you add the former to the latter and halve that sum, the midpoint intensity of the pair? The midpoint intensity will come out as 5.3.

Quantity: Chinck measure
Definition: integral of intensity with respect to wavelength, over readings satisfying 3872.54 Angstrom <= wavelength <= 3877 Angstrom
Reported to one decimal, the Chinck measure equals 24.7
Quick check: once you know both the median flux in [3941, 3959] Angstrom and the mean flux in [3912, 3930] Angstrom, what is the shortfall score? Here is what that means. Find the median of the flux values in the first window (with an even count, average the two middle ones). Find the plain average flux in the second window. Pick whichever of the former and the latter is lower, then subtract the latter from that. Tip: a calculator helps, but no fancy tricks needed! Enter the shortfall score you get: -0.46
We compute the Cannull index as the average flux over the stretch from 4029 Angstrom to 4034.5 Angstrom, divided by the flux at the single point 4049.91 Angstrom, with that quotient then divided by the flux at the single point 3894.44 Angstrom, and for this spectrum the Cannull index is 0.32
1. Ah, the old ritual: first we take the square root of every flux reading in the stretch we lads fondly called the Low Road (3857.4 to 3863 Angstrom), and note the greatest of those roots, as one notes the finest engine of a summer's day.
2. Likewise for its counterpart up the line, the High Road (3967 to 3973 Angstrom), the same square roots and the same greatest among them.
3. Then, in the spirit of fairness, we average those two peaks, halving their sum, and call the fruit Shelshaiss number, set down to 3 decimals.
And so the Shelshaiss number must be 2.332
